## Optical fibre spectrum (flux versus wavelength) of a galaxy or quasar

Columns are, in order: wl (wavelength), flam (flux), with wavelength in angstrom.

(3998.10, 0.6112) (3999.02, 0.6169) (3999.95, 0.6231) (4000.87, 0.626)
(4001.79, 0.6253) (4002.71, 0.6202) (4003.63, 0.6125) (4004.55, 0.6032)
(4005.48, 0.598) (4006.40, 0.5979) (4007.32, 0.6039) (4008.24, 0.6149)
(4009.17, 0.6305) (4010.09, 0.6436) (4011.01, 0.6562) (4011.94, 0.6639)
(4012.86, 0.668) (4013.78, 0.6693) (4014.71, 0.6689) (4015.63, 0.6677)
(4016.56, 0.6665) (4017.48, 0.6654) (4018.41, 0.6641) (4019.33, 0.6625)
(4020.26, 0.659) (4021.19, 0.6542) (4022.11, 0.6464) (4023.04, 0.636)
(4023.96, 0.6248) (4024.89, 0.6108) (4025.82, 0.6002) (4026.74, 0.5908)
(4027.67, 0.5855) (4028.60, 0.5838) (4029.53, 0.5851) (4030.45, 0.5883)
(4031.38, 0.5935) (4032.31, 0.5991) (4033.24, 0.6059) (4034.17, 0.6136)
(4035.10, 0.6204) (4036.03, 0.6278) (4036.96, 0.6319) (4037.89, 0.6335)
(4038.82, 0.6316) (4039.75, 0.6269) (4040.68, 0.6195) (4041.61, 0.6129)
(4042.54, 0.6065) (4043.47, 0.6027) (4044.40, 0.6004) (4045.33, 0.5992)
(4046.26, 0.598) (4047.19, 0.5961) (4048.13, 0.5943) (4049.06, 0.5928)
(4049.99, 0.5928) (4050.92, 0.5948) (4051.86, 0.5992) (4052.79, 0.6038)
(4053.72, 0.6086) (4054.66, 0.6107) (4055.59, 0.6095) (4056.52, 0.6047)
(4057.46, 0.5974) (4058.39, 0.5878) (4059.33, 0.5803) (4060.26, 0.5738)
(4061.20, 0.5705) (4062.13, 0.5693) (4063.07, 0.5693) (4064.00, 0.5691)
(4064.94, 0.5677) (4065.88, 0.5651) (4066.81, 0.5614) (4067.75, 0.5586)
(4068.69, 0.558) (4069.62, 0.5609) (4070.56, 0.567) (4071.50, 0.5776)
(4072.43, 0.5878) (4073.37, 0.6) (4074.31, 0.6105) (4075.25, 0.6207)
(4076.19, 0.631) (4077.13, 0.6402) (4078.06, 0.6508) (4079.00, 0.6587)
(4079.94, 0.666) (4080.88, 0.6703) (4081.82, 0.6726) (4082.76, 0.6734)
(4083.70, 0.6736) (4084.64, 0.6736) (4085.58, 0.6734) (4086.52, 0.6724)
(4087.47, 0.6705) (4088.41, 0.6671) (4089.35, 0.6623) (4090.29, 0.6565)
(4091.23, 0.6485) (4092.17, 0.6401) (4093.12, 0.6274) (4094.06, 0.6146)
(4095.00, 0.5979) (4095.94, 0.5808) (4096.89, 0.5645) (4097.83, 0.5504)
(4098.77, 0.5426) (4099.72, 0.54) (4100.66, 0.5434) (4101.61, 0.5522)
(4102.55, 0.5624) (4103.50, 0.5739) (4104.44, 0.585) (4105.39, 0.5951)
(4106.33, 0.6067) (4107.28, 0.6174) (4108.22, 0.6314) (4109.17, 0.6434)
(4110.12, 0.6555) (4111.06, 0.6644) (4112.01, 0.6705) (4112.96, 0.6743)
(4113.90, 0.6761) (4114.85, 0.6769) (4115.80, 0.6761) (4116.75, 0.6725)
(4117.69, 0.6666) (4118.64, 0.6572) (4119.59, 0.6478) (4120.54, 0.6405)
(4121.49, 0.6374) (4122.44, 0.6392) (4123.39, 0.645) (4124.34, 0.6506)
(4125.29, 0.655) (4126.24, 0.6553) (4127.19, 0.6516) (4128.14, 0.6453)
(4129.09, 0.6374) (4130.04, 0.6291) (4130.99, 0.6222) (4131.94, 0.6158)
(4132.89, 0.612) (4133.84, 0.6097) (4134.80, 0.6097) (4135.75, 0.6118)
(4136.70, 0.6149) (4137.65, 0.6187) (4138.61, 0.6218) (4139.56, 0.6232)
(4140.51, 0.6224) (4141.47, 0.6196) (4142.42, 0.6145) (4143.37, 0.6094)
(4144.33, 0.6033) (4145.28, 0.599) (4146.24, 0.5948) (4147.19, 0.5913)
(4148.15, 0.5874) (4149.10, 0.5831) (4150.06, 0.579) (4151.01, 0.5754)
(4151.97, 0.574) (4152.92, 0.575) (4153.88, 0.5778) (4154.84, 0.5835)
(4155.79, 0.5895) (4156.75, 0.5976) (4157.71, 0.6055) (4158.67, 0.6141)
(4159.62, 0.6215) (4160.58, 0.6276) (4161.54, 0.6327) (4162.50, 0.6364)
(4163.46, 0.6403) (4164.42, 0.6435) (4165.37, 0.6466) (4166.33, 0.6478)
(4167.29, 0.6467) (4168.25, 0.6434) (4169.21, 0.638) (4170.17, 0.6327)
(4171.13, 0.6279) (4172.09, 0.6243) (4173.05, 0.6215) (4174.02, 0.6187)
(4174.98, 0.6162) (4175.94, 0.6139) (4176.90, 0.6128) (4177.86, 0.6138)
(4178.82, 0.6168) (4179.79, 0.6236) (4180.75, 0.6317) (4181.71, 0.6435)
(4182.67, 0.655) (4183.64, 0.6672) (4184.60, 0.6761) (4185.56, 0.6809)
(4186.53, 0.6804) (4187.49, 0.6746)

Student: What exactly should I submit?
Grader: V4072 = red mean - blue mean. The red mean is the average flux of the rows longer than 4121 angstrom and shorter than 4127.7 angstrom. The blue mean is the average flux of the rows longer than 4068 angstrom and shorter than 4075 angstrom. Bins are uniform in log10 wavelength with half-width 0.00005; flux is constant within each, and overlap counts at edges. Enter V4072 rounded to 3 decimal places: 0.067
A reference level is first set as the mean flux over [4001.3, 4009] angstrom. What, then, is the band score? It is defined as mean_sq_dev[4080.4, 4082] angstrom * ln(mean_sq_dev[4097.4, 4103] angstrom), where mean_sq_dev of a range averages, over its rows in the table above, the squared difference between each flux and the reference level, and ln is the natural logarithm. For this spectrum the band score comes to -0.021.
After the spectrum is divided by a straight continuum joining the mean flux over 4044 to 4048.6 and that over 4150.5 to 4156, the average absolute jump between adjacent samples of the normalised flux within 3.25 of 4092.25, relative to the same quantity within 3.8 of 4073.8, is 1.0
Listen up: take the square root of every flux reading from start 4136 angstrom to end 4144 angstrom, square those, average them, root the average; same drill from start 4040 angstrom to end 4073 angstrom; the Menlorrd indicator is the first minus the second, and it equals 0.020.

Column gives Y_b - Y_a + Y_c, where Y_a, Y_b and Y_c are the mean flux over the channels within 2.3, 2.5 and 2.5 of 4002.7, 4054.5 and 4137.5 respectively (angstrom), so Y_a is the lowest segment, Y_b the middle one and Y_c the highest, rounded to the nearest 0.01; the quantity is 0.61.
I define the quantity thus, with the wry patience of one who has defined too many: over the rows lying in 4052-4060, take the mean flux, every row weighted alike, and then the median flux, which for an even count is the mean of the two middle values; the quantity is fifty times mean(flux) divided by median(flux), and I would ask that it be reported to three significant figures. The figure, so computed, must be 49.7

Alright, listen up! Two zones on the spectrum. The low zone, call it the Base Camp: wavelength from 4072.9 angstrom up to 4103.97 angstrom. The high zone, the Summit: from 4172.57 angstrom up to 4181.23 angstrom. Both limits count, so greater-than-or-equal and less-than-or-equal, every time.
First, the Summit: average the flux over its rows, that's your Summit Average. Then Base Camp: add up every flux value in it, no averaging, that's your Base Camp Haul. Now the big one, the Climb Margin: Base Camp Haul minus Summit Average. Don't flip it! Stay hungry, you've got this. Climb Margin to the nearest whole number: 20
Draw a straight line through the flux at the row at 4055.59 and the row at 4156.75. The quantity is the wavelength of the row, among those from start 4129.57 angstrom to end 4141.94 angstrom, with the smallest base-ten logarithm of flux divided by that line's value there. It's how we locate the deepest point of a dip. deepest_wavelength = 4133.84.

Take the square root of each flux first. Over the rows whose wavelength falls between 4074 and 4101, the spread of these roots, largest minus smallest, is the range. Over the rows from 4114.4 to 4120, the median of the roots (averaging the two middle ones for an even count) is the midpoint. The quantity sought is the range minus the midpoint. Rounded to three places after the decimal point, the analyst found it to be -0.732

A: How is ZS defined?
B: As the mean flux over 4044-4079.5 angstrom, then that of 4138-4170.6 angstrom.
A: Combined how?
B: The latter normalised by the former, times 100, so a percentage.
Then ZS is 103.1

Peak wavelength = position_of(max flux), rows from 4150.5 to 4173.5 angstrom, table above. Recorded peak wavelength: 4166.33 angstrom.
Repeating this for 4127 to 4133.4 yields 4127.19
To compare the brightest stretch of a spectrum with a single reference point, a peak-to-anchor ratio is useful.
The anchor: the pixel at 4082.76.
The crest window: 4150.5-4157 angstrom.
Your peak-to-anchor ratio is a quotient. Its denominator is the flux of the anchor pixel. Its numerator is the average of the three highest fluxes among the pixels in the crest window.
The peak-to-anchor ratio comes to 0.88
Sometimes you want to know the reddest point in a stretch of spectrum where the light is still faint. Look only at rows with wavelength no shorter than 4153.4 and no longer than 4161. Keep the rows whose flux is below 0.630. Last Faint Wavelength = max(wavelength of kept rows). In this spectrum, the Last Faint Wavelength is 4160.58 angstrom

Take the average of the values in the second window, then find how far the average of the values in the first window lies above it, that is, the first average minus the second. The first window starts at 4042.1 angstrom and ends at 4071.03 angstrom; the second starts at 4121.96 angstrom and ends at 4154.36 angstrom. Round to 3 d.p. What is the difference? -0.028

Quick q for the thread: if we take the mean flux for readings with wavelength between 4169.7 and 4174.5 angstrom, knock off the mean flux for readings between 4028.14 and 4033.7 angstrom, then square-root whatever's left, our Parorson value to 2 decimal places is 0.18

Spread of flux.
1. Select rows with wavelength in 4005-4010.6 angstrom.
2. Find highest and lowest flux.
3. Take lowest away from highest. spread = 0.046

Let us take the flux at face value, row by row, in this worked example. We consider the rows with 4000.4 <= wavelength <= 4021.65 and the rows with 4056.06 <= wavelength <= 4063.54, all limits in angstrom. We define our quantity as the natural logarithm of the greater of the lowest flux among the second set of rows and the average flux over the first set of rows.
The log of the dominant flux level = -0.445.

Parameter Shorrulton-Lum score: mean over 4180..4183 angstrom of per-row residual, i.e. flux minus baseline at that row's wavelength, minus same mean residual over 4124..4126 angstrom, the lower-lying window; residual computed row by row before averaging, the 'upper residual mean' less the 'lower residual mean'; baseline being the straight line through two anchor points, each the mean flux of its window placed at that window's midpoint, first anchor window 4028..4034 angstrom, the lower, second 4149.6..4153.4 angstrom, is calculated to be 0.00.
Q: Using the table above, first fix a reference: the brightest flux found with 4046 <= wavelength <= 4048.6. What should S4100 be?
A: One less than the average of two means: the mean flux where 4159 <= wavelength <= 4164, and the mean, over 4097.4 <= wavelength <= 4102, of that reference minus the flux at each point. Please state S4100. -0.658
